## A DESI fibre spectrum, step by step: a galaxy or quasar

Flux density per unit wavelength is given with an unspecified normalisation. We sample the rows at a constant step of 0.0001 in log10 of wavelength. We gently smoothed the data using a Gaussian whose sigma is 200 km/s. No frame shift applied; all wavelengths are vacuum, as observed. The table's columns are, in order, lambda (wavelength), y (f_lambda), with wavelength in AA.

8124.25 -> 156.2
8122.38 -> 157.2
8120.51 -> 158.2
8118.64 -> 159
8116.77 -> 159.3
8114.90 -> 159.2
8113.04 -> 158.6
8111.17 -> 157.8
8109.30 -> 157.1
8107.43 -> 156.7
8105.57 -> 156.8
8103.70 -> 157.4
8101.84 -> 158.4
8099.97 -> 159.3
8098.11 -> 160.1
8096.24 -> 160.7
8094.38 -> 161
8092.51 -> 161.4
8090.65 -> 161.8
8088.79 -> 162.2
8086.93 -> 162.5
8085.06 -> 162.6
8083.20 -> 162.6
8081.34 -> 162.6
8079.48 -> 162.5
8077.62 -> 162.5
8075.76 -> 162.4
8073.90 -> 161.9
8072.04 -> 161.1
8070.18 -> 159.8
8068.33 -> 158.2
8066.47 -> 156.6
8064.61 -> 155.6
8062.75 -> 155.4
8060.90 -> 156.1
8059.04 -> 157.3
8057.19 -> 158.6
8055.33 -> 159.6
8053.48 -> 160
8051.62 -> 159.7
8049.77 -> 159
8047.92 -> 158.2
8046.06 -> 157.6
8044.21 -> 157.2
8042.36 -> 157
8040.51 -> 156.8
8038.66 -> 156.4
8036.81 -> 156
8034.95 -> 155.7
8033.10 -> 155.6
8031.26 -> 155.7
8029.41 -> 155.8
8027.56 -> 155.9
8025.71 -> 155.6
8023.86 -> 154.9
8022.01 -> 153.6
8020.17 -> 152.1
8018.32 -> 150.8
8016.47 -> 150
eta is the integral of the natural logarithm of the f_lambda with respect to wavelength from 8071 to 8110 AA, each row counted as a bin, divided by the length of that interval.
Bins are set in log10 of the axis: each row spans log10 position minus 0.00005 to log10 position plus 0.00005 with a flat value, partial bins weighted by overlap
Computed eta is 5.08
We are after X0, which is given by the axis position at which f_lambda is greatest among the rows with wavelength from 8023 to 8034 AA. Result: 8027.56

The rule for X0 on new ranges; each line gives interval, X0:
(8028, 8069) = 8053.48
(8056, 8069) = 8057.19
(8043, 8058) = 8053.48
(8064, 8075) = 8073.90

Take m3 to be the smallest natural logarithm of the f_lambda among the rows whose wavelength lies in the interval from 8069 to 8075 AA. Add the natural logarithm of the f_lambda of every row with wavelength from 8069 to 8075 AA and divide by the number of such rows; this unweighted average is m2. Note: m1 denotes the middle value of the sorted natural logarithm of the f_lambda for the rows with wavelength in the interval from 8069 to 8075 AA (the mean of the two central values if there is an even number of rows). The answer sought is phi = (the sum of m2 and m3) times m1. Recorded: 51.6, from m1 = 5.082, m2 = 5.08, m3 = 5.07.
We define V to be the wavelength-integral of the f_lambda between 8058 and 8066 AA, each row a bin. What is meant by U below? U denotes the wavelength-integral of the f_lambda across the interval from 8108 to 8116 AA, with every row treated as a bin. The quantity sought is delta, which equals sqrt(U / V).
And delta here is 1.01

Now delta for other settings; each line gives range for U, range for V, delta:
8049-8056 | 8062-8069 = 1.01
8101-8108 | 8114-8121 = 1.00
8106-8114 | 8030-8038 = 1.01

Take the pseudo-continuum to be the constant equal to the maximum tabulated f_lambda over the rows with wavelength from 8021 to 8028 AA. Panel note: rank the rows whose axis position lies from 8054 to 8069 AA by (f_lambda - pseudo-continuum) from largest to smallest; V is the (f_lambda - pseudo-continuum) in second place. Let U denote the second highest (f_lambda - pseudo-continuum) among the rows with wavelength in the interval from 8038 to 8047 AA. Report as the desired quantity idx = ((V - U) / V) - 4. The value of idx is -3.5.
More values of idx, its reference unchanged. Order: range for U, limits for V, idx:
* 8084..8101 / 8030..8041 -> -16.2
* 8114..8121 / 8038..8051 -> -4.4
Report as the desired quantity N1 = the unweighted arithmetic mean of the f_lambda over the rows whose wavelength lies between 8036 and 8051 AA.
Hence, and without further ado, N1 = 157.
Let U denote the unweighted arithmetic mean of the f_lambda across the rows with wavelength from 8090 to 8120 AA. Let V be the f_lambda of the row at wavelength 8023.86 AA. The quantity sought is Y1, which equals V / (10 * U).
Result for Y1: 0.0974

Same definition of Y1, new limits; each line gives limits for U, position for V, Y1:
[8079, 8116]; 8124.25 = 0.0976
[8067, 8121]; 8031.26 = 0.0972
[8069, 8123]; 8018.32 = 0.0942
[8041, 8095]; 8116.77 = 0.0997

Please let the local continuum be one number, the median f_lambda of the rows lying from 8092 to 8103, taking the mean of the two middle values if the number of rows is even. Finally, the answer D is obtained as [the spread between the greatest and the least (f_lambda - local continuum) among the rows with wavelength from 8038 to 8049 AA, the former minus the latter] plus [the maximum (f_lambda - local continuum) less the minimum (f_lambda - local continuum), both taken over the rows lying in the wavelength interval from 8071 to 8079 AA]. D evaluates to 3.2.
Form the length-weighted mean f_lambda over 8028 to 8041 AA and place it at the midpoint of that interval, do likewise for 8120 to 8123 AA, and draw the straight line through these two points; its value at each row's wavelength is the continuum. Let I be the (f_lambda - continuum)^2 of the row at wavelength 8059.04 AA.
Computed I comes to 0.7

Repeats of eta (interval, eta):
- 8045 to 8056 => 5.07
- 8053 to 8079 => 5.07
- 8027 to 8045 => 5.05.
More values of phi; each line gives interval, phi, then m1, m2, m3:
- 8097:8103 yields 51.4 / 5.071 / 5.07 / 5.07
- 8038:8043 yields 51.1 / 5.055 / 5.05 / 5.05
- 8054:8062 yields 51.2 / 5.062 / 5.06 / 5.05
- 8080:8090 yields 51.8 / 5.091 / 5.09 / 5.09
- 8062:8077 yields 51.3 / 5.069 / 5.07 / 5.05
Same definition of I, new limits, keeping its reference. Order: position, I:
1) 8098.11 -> 8.3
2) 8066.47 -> 0.0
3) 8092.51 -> 18.4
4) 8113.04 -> 1.2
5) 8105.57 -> 0.3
